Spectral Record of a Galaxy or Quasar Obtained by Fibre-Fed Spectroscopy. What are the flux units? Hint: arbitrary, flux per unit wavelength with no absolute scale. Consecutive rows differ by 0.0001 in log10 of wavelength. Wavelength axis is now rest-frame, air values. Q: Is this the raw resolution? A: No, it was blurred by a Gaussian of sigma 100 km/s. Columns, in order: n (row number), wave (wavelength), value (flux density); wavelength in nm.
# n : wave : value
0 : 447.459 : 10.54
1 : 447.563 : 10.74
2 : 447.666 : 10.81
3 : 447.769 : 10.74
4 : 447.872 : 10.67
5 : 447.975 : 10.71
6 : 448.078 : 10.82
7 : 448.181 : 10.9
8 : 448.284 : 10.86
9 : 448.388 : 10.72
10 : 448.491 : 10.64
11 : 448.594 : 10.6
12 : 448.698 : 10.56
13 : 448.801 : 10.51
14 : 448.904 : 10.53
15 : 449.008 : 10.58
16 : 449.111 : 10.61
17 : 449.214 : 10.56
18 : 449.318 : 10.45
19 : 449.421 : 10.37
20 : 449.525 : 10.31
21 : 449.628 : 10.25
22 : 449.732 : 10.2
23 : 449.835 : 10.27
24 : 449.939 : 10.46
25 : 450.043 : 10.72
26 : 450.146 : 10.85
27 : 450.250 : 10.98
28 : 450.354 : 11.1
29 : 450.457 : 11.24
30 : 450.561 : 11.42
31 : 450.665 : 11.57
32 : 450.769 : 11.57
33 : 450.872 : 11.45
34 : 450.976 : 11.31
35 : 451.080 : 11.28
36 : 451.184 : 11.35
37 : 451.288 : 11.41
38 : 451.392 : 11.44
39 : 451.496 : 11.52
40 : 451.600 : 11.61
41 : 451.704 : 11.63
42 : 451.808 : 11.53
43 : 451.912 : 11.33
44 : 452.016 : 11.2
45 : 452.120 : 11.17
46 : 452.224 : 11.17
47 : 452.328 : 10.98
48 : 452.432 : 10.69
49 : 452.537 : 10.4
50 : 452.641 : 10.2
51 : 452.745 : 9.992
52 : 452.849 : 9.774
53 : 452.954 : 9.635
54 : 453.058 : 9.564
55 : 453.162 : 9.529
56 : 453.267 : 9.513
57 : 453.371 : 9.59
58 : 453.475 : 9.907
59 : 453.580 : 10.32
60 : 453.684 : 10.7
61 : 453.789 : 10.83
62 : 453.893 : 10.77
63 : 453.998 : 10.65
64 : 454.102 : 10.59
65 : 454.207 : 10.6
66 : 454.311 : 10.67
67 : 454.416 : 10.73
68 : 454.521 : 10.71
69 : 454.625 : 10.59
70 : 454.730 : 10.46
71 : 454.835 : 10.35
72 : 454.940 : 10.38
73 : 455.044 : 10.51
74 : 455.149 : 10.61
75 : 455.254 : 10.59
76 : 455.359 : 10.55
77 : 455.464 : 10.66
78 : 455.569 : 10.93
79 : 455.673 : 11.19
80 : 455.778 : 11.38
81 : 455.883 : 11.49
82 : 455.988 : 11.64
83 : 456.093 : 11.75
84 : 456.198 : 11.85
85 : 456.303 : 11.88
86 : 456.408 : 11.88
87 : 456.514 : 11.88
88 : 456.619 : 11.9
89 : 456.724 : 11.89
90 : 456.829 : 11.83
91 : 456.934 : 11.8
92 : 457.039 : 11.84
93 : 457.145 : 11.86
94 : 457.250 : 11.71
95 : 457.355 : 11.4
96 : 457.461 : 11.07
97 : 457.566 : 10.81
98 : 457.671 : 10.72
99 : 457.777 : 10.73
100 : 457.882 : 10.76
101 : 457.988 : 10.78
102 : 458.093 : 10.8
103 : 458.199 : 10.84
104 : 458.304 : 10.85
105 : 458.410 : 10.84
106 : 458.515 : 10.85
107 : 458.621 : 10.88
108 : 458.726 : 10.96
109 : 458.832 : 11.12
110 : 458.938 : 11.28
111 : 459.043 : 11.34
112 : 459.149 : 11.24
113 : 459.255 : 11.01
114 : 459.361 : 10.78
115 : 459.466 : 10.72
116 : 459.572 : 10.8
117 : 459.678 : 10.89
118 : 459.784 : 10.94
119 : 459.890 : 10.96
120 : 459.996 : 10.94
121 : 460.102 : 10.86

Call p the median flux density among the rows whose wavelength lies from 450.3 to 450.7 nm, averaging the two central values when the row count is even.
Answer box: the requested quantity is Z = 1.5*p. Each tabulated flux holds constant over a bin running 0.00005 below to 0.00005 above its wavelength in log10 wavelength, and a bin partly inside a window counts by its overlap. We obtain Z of 17.0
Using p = 11.3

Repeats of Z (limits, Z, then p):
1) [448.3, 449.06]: 15.9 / 10.6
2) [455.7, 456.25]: 17.5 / 11.6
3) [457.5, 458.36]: 16.2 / 10.8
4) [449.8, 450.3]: 16.1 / 10.7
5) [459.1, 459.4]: 16.5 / 11.0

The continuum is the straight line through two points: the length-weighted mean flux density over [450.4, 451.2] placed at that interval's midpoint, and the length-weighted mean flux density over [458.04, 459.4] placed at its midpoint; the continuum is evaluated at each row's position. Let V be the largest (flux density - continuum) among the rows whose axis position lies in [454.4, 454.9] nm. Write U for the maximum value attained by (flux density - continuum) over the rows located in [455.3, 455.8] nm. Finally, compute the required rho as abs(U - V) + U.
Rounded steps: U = 0.2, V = -0.5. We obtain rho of 0.96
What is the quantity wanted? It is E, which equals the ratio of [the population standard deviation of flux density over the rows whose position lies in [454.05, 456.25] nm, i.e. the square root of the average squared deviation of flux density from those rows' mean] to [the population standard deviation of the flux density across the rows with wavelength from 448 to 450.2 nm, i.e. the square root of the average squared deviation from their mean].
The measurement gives 2.29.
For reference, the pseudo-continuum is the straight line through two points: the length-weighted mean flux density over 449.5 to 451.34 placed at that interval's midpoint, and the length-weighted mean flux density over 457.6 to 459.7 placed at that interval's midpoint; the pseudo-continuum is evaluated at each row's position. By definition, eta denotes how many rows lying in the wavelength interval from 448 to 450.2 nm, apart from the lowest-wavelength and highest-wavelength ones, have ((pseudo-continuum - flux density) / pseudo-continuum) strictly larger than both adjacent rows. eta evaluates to 2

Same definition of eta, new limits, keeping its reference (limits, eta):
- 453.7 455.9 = 3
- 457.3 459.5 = 2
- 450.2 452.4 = 2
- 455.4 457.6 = 1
